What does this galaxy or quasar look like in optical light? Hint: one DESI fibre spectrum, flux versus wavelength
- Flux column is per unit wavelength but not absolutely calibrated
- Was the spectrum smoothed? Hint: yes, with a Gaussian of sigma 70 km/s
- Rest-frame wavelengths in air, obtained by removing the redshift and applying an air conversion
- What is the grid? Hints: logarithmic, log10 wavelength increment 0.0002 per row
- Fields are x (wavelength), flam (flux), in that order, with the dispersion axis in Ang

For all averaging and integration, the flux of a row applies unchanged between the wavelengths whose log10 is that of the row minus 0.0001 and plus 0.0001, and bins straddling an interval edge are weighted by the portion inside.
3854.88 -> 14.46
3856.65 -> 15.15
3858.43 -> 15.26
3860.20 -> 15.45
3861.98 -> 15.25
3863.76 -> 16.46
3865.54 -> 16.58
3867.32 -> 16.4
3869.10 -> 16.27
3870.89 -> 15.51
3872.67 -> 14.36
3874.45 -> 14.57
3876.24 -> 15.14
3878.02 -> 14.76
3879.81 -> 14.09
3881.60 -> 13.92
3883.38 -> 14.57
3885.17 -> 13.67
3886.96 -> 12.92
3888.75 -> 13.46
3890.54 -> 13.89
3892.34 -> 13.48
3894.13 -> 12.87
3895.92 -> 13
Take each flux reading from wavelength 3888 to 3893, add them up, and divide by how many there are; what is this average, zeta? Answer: 13.6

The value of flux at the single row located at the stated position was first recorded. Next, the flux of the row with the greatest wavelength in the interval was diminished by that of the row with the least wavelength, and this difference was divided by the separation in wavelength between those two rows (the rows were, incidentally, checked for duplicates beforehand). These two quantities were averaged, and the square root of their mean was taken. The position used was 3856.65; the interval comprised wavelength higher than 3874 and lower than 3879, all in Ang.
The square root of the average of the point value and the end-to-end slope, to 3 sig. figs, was 2.76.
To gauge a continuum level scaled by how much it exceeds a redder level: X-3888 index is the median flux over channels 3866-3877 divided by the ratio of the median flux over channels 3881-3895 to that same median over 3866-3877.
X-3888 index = 17.3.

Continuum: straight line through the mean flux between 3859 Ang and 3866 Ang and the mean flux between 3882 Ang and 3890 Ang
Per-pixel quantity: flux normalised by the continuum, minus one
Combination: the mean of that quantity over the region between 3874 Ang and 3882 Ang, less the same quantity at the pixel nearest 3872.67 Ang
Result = 0.044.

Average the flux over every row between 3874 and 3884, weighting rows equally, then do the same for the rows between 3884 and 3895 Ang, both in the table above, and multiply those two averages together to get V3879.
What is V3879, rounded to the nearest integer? 194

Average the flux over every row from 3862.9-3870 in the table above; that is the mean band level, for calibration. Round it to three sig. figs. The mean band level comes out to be 16.4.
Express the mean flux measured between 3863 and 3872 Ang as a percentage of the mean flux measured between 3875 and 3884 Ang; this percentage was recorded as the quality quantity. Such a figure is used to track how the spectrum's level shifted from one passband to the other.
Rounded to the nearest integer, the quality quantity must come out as 112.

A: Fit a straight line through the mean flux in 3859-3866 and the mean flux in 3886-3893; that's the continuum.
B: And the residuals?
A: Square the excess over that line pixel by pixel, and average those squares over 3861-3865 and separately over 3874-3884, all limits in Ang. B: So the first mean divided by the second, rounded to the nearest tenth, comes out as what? 3.7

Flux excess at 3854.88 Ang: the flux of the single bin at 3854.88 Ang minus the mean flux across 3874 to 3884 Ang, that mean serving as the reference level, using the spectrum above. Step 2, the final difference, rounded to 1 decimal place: 0.0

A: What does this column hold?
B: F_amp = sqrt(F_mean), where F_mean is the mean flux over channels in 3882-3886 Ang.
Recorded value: 3.76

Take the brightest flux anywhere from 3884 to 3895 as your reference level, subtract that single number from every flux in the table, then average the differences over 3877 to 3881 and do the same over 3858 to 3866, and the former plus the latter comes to 2.4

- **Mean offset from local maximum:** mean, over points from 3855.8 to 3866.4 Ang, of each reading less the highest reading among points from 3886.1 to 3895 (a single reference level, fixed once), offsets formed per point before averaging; 1.8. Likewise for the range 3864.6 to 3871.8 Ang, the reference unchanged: 2.3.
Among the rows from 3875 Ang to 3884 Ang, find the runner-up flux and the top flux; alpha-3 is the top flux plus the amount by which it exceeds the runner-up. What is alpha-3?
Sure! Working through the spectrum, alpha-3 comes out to 15.5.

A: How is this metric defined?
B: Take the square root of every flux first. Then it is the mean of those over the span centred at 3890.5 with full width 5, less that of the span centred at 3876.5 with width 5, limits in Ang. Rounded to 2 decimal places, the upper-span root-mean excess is -0.16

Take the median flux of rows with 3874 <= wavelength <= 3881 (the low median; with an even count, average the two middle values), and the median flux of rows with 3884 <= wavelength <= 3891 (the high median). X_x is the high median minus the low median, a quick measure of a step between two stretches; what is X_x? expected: -1.1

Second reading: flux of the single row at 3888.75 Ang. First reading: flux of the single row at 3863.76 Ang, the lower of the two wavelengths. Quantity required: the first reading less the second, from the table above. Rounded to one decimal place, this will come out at 3.0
